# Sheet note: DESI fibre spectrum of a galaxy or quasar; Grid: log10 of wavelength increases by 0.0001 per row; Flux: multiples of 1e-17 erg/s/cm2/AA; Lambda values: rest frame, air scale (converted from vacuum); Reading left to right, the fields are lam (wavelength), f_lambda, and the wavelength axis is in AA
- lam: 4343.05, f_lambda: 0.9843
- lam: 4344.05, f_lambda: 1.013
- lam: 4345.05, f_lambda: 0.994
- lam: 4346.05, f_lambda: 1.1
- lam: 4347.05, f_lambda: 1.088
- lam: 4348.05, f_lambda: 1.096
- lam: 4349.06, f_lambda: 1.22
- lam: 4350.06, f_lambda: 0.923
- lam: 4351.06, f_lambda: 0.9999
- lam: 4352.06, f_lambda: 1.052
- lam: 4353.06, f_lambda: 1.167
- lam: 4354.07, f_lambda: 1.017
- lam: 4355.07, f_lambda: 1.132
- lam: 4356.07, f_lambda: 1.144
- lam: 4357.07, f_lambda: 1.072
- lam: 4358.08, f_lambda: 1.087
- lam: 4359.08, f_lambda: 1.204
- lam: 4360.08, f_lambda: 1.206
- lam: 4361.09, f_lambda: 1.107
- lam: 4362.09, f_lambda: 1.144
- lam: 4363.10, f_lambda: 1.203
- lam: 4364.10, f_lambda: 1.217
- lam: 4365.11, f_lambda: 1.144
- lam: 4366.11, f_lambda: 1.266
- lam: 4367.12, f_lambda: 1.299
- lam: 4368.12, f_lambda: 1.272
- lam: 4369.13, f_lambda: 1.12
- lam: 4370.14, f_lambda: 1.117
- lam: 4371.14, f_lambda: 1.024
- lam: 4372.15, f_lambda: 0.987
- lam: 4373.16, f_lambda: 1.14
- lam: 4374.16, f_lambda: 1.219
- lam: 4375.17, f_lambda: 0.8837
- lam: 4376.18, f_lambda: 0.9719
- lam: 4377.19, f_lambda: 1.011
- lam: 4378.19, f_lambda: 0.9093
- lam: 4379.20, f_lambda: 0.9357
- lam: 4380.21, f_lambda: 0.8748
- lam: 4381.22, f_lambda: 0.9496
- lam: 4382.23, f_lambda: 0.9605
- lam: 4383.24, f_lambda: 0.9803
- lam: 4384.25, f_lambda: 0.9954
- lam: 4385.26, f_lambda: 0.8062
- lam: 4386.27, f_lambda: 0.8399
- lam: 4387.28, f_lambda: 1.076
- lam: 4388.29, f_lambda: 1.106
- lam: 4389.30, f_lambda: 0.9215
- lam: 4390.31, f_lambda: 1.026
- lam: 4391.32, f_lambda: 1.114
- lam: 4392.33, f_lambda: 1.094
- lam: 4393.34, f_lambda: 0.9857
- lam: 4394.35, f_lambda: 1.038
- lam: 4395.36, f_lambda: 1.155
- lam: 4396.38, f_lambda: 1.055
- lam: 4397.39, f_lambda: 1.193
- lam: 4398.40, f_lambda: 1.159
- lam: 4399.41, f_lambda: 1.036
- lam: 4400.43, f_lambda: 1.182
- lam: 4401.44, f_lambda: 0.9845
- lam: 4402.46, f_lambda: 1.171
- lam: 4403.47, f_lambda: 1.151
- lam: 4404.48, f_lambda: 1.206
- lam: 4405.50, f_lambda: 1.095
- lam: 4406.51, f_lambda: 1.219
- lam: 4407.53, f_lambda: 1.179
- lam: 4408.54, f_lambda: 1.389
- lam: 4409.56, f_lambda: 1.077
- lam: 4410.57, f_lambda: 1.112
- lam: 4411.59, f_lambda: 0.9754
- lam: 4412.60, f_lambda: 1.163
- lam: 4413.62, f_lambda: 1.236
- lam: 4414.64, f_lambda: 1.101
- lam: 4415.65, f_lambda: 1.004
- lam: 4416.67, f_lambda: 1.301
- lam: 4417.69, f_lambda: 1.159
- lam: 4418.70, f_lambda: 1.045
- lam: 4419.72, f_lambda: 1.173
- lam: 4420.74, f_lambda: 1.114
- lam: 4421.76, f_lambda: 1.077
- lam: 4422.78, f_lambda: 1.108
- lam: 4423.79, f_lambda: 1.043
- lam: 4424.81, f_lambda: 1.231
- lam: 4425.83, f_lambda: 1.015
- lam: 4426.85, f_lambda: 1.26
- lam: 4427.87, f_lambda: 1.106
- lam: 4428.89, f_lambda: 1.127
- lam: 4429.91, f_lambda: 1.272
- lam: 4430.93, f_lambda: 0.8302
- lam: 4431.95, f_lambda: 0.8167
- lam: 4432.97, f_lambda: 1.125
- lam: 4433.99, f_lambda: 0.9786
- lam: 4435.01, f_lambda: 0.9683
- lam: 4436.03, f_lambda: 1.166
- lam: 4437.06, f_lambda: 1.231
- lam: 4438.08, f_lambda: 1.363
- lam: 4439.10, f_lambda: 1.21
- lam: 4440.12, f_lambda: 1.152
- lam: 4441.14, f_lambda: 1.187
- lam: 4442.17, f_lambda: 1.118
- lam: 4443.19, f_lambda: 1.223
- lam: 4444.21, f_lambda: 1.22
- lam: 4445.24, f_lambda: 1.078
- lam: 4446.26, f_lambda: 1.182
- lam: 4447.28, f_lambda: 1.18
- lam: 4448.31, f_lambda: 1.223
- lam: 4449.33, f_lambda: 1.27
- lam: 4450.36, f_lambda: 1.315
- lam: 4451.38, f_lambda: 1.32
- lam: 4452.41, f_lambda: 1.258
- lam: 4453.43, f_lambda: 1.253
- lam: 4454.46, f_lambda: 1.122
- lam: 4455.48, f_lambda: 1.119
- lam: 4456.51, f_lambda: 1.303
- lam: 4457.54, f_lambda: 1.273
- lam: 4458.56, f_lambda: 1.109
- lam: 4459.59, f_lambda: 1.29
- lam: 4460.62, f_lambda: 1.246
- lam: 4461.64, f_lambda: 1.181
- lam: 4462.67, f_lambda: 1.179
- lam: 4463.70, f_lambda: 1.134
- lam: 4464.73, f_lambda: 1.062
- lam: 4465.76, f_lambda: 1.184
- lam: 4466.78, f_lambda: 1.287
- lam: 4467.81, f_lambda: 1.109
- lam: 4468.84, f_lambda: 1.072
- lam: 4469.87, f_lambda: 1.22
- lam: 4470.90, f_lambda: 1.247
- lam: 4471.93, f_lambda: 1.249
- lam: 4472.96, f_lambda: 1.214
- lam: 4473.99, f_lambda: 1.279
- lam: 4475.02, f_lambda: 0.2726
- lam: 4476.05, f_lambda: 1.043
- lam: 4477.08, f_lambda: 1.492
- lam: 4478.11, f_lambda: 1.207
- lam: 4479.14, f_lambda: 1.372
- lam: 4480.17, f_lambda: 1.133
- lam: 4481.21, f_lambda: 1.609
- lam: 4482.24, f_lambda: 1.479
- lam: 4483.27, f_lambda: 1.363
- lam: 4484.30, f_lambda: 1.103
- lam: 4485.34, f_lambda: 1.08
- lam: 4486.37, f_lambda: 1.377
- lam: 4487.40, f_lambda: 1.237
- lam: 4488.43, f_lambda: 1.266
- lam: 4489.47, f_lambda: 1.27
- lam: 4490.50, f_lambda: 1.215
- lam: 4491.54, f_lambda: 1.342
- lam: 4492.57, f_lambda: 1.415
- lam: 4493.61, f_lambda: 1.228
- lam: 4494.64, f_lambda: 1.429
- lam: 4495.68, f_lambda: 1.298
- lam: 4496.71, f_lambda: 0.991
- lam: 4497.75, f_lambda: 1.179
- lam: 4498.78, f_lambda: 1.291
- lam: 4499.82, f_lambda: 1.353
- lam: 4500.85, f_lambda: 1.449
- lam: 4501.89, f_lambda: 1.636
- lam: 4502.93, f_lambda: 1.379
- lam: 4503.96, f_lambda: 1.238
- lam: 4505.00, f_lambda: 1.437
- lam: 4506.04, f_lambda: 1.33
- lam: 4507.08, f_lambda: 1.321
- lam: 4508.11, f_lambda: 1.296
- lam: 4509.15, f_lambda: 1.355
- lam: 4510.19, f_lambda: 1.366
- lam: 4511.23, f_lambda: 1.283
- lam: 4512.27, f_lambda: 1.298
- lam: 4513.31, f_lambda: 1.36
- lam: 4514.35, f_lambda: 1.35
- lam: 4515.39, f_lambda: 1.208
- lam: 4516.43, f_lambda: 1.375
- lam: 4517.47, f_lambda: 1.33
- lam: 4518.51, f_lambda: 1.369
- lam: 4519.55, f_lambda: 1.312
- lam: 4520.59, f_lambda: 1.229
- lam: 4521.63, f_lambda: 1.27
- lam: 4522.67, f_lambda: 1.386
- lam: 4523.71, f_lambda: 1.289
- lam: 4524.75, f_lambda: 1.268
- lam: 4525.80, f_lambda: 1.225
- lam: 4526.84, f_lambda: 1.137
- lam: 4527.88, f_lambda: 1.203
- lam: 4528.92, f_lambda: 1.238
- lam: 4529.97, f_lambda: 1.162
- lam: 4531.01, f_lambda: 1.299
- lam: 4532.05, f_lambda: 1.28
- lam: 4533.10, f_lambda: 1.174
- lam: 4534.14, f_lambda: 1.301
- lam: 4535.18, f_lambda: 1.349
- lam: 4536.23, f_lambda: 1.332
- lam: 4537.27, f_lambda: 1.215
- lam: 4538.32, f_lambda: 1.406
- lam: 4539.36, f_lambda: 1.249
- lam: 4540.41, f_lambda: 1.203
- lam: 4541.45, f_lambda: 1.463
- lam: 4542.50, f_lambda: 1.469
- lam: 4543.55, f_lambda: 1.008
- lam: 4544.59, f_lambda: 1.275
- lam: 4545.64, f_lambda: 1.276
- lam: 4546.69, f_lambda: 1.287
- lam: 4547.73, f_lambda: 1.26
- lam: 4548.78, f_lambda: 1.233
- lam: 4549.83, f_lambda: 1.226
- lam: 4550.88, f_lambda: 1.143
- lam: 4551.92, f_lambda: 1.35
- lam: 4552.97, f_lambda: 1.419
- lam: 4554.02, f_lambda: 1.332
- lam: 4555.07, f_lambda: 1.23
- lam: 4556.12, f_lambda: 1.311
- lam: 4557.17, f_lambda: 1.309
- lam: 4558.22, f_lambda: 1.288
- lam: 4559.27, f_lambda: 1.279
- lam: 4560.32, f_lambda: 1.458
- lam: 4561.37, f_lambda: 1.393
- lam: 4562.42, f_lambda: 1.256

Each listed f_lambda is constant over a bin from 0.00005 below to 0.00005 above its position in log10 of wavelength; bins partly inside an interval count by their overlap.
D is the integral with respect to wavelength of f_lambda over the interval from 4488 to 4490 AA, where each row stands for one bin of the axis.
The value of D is 3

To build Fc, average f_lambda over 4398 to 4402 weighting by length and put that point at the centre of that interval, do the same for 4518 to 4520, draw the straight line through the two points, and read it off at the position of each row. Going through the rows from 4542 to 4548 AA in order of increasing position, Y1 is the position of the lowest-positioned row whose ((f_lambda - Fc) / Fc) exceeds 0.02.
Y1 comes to 4542.50 AA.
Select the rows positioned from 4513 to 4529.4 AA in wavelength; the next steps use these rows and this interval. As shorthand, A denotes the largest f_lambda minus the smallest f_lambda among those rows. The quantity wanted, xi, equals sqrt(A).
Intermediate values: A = 0.25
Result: 0.50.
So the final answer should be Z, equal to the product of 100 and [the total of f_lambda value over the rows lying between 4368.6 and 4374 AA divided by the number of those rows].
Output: 108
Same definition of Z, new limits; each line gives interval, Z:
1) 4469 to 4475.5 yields 108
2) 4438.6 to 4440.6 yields 118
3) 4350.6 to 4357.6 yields 108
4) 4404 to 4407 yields 117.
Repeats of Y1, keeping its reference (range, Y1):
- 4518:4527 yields 4518.51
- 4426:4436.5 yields 4426.85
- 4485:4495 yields 4486.37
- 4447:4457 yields 4448.31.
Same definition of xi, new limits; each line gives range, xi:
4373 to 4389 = 0.64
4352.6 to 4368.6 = 0.53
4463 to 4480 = 1.10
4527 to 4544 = 0.68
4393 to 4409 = 0.64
